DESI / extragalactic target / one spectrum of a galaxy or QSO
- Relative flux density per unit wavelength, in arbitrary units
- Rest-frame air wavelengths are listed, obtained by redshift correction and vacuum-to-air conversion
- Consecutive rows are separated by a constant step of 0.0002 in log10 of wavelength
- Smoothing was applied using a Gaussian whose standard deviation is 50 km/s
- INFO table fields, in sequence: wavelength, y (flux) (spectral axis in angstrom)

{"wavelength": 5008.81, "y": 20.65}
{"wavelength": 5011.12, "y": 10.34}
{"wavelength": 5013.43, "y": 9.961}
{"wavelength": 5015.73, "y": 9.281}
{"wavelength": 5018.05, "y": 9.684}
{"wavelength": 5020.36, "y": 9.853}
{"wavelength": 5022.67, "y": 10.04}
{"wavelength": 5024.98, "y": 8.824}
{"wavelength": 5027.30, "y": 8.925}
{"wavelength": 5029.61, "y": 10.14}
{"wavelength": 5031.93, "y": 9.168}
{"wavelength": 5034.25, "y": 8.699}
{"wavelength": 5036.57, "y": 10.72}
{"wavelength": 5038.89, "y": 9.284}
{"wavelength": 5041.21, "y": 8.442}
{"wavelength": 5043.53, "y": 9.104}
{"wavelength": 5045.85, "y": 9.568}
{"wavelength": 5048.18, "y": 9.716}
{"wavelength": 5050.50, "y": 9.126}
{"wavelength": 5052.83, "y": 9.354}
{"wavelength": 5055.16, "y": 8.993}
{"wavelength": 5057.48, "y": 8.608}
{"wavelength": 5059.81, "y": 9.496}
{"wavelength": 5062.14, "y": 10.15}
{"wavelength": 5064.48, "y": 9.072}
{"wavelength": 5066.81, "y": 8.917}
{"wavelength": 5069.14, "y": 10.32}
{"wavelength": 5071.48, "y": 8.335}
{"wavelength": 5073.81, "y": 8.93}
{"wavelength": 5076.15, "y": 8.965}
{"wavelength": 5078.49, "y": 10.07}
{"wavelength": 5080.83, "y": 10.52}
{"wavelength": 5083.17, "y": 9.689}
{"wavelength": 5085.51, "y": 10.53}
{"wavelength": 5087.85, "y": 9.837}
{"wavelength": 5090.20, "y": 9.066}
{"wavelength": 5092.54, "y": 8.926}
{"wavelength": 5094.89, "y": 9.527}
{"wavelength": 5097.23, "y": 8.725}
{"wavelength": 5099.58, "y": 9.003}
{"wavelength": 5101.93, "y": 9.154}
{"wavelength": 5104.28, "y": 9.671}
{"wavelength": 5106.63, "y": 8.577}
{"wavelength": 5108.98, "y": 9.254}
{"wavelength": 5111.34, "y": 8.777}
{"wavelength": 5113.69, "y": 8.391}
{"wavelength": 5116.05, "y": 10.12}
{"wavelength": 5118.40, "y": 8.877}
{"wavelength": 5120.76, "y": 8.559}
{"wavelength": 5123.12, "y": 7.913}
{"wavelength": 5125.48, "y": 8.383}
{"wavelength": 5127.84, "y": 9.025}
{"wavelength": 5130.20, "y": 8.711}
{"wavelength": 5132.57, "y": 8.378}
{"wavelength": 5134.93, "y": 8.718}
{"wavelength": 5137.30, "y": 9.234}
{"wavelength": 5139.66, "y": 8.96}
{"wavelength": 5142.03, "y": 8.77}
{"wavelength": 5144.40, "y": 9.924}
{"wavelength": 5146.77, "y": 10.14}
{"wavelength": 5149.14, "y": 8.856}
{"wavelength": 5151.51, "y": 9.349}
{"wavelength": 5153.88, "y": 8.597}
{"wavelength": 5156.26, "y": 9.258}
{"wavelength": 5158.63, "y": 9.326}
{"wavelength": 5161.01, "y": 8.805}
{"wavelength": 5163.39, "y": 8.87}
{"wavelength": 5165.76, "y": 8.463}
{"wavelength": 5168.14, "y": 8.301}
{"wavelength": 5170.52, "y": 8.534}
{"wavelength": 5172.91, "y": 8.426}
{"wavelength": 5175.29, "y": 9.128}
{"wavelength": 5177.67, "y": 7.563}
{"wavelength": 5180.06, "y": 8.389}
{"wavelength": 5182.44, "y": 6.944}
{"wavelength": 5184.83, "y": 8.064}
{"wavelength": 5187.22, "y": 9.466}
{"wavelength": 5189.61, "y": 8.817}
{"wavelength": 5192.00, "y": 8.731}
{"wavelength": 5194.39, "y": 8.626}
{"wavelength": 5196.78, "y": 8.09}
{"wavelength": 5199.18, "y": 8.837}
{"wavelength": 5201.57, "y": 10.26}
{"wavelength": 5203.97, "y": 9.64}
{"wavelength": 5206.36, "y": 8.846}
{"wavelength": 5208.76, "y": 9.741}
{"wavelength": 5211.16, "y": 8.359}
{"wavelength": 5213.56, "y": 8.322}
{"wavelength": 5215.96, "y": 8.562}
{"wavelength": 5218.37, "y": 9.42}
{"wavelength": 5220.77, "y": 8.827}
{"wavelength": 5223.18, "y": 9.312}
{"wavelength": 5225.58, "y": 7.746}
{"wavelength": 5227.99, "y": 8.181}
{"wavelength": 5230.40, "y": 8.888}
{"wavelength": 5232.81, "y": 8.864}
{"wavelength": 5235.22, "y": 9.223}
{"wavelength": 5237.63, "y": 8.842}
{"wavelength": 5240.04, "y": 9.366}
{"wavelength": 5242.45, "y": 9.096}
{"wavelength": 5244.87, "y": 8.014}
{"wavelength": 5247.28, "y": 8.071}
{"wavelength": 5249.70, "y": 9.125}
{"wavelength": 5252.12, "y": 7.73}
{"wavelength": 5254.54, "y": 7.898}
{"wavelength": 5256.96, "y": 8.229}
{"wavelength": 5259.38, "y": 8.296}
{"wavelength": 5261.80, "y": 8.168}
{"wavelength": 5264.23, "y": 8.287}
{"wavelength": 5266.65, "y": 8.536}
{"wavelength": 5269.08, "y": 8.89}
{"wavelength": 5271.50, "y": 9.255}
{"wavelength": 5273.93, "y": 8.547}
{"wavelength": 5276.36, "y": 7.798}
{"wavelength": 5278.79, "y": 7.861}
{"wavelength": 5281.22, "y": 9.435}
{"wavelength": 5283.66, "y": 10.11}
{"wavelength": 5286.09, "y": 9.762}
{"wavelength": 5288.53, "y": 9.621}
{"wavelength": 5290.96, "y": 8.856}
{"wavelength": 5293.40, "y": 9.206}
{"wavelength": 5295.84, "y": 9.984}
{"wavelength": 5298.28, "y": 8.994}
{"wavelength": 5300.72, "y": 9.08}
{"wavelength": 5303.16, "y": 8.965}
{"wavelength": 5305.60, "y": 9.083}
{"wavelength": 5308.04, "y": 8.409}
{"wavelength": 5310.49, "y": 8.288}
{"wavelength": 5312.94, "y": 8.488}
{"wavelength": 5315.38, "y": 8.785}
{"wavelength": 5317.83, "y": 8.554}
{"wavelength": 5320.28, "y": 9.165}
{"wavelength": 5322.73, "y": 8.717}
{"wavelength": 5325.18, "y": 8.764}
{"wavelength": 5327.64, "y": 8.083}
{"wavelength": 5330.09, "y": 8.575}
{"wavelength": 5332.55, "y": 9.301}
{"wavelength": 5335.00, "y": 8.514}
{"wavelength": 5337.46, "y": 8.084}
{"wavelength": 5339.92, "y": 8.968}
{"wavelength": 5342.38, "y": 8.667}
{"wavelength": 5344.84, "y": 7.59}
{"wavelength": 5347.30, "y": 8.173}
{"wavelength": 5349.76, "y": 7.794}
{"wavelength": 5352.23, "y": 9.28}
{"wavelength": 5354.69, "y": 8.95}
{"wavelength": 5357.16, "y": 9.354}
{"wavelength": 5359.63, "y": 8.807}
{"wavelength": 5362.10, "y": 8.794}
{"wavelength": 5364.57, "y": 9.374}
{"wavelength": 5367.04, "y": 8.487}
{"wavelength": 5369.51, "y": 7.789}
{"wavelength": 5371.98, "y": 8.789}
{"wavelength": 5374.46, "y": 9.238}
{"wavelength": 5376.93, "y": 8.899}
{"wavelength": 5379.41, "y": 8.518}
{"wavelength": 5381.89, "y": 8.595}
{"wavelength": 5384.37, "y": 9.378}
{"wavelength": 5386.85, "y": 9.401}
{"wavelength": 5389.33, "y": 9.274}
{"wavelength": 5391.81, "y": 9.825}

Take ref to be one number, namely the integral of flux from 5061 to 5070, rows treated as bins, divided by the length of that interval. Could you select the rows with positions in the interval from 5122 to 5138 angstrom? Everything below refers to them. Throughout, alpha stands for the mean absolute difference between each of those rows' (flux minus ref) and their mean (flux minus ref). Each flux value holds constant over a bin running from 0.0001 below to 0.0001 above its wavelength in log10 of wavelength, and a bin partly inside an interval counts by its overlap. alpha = 0.34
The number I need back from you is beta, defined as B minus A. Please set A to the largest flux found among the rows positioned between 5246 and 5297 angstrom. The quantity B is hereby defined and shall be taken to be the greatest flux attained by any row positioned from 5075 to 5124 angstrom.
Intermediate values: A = 10.11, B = 10.53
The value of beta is 0.4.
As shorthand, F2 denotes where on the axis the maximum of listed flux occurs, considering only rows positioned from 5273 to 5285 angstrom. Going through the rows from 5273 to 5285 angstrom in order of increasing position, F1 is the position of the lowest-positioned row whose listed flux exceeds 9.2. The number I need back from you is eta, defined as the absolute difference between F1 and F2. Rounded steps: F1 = 5281.22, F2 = 5283.66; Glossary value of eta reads 2.4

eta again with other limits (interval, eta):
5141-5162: 2.4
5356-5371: 7.4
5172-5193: 0.0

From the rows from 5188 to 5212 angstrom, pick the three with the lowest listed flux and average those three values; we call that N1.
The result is 8.4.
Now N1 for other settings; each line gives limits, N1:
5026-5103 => 8.5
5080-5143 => 8.2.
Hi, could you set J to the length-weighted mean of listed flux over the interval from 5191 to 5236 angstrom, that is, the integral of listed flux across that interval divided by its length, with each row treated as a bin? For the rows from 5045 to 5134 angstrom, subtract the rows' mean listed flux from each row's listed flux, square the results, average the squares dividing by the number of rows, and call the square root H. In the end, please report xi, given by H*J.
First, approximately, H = 0.64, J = 8.9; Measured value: 5.7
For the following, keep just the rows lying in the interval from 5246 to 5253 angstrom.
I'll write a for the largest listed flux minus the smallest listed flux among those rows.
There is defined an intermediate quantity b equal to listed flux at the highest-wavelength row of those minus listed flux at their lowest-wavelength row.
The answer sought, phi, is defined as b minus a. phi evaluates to -1.7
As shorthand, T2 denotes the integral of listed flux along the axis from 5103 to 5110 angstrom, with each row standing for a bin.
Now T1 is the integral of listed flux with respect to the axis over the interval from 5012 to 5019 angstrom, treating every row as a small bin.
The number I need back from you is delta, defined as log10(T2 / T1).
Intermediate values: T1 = 68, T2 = 64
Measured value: -0.02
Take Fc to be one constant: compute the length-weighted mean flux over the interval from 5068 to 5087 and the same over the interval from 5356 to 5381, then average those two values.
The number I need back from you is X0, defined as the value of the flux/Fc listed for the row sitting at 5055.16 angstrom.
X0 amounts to 0.97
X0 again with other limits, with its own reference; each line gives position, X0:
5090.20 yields 0.98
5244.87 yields 0.87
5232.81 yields 0.96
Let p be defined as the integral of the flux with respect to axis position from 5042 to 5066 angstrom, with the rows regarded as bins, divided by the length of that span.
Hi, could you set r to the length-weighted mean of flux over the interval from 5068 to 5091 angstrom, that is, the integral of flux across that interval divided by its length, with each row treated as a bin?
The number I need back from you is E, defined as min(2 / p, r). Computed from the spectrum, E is 0.215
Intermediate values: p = 9.3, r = 9.6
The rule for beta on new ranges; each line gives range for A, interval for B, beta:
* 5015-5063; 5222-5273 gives -1.4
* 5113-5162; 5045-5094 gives 0.4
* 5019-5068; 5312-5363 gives -1.4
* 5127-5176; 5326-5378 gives -0.8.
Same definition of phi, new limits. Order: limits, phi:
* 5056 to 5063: 0.0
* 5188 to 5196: -0.4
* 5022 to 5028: -2.3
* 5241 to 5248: -2.1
